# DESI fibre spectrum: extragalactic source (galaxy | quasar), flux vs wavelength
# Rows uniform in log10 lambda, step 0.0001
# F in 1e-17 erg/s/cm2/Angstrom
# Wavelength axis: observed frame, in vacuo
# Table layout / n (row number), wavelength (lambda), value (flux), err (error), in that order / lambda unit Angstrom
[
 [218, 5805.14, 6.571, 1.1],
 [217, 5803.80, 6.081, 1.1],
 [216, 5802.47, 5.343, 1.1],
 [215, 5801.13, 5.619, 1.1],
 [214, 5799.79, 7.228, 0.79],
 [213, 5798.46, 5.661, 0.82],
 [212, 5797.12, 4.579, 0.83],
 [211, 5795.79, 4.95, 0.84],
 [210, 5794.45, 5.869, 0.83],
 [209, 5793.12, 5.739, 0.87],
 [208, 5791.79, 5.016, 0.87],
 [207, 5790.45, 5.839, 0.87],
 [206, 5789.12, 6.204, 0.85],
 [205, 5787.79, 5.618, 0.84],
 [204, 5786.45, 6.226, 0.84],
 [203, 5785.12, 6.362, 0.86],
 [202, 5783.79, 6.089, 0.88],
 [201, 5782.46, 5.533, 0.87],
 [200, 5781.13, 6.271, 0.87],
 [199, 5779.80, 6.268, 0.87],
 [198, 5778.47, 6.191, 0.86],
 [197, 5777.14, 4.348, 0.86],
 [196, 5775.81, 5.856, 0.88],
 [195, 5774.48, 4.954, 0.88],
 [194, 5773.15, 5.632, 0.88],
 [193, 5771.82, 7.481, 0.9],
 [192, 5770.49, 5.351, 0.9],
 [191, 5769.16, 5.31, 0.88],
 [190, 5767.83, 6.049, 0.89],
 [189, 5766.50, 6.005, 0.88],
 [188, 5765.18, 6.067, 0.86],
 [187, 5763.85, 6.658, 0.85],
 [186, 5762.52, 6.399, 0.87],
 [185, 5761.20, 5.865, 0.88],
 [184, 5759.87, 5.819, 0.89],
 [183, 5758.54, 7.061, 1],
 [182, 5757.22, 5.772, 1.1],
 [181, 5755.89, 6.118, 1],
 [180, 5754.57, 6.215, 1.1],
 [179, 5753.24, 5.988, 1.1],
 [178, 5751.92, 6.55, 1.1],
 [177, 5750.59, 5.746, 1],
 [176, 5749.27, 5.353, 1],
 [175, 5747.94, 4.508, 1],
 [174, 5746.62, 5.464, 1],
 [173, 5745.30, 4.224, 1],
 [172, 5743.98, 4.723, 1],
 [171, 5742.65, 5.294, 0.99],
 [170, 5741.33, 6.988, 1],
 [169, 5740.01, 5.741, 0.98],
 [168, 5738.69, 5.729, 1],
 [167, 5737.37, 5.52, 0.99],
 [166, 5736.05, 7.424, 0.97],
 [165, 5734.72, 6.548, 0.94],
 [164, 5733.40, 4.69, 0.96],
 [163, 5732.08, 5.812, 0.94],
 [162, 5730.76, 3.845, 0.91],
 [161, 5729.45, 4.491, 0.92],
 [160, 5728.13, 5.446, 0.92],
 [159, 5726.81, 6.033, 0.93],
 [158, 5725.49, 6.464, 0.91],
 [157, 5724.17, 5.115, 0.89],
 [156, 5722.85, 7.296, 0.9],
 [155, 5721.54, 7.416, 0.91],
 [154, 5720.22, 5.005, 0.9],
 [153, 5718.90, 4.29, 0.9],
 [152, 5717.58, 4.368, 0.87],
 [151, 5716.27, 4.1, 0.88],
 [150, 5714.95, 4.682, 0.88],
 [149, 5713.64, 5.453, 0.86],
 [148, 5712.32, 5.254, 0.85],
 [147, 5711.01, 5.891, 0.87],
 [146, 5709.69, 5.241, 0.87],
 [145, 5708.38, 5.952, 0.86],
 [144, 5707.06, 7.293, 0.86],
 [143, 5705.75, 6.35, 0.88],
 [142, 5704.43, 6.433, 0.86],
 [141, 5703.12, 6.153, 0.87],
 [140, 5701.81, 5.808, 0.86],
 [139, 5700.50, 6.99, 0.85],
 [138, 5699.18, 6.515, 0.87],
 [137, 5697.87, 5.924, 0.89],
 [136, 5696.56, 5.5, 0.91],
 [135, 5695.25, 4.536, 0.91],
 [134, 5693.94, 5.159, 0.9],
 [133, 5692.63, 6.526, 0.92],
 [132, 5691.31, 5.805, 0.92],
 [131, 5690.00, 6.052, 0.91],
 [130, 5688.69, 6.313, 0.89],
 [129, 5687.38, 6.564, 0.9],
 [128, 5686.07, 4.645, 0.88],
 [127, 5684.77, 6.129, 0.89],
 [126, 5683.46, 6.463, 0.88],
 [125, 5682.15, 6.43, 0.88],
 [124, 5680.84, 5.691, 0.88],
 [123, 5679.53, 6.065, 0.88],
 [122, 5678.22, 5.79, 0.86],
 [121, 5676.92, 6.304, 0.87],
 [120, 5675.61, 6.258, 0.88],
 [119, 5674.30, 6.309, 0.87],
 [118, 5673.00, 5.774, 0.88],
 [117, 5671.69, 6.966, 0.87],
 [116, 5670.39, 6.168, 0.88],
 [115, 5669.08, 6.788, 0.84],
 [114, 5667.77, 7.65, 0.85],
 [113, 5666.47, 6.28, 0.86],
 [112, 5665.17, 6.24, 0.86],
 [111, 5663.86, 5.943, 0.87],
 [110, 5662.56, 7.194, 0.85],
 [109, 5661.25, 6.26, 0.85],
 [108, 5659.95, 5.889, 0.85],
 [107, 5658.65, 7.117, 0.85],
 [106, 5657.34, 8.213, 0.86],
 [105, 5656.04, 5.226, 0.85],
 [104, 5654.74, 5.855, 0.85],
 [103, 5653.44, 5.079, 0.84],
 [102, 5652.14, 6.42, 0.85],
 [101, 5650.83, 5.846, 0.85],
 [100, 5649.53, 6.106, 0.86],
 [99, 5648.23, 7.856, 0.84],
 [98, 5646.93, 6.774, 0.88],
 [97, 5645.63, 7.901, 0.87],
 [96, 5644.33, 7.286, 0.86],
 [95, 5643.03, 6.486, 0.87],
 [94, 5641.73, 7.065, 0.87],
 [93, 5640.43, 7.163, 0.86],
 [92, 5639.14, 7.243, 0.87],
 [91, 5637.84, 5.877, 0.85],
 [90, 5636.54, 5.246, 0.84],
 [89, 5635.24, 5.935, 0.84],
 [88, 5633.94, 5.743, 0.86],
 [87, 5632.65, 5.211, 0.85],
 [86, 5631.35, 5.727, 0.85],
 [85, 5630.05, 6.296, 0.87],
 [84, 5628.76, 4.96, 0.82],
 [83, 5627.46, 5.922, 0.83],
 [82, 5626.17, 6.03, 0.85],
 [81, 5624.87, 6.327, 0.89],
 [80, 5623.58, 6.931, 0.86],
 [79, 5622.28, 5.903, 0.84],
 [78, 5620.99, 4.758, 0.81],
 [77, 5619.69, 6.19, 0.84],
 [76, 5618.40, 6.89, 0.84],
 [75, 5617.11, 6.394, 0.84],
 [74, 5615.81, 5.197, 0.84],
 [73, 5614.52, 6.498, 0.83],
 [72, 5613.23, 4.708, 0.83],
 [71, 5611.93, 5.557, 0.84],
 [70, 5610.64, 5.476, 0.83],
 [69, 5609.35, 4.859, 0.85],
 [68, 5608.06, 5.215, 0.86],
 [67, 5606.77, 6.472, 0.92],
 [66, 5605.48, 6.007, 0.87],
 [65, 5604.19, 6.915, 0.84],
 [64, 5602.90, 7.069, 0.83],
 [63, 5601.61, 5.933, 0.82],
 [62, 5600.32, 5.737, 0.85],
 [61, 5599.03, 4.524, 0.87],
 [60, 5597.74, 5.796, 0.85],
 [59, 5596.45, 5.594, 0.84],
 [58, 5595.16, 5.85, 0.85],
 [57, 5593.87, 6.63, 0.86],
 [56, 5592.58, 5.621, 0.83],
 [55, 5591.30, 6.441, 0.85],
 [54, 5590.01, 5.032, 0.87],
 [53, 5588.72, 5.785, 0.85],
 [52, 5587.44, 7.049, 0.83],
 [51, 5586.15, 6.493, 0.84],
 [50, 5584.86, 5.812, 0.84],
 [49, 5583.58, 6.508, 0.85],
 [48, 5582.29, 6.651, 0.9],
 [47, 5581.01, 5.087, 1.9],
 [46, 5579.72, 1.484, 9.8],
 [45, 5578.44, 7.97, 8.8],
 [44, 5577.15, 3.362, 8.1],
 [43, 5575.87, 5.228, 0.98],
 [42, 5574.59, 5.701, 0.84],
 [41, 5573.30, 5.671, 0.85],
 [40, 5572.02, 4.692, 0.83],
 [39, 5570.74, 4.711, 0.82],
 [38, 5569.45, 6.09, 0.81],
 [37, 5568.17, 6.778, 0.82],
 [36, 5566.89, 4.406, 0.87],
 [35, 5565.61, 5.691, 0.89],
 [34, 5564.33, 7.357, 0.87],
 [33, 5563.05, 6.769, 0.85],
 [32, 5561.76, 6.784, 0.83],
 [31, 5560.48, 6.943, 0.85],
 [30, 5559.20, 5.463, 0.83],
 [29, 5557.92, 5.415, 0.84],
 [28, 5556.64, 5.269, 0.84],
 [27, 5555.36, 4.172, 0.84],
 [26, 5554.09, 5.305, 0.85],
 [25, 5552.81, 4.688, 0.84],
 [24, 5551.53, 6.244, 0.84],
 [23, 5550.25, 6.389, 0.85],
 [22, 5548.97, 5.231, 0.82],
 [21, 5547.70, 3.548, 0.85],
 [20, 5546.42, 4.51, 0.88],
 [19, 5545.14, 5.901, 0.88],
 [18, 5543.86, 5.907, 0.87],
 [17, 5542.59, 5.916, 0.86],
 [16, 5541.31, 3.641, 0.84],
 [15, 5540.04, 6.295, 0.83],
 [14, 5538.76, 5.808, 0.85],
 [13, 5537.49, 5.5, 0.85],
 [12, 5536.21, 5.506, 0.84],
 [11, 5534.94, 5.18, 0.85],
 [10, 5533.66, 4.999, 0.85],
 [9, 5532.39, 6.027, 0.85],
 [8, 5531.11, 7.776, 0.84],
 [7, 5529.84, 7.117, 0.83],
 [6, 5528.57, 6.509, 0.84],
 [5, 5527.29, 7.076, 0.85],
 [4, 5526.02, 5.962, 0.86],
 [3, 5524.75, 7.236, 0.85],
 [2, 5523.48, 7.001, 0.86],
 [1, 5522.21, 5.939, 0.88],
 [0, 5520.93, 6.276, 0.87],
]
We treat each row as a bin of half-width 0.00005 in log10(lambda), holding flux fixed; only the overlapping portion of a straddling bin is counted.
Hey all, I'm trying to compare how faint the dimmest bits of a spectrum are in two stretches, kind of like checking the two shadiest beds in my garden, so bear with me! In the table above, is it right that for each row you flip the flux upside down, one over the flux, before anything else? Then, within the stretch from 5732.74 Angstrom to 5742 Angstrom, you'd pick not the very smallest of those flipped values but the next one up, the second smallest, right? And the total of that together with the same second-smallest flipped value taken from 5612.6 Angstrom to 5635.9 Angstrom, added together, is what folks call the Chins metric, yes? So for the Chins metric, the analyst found 0.288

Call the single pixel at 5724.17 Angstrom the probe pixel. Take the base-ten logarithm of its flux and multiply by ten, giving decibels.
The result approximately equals 7.1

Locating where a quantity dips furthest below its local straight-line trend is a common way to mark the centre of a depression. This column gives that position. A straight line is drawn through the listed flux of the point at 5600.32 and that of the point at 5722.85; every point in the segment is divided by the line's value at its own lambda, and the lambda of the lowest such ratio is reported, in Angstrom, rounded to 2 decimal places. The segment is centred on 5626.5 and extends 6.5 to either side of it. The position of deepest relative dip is 5620.99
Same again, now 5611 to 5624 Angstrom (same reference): 5620.99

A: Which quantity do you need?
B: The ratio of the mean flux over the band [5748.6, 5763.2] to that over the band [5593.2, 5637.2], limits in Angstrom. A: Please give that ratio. 1.04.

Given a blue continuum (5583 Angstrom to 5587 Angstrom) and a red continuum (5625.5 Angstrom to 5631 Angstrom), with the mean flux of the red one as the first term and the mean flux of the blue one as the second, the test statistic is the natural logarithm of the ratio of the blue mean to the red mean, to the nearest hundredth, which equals 0.08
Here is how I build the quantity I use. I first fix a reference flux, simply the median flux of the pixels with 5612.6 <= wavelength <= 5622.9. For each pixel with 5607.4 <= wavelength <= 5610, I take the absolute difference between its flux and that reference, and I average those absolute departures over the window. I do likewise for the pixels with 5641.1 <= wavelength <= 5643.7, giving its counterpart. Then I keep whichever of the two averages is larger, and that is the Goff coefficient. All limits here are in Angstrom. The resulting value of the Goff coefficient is 1.0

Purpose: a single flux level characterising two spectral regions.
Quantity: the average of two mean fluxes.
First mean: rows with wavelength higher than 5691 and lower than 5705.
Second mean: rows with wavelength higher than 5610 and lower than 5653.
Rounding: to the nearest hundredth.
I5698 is 6.06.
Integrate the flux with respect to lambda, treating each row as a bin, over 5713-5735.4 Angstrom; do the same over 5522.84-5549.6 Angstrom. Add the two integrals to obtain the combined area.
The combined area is 276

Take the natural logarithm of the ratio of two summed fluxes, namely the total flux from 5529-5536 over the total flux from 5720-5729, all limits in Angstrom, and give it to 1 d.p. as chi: -0.3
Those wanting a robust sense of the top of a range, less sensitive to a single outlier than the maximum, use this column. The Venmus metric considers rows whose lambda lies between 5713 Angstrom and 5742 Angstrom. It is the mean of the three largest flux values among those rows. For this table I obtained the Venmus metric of 7.4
